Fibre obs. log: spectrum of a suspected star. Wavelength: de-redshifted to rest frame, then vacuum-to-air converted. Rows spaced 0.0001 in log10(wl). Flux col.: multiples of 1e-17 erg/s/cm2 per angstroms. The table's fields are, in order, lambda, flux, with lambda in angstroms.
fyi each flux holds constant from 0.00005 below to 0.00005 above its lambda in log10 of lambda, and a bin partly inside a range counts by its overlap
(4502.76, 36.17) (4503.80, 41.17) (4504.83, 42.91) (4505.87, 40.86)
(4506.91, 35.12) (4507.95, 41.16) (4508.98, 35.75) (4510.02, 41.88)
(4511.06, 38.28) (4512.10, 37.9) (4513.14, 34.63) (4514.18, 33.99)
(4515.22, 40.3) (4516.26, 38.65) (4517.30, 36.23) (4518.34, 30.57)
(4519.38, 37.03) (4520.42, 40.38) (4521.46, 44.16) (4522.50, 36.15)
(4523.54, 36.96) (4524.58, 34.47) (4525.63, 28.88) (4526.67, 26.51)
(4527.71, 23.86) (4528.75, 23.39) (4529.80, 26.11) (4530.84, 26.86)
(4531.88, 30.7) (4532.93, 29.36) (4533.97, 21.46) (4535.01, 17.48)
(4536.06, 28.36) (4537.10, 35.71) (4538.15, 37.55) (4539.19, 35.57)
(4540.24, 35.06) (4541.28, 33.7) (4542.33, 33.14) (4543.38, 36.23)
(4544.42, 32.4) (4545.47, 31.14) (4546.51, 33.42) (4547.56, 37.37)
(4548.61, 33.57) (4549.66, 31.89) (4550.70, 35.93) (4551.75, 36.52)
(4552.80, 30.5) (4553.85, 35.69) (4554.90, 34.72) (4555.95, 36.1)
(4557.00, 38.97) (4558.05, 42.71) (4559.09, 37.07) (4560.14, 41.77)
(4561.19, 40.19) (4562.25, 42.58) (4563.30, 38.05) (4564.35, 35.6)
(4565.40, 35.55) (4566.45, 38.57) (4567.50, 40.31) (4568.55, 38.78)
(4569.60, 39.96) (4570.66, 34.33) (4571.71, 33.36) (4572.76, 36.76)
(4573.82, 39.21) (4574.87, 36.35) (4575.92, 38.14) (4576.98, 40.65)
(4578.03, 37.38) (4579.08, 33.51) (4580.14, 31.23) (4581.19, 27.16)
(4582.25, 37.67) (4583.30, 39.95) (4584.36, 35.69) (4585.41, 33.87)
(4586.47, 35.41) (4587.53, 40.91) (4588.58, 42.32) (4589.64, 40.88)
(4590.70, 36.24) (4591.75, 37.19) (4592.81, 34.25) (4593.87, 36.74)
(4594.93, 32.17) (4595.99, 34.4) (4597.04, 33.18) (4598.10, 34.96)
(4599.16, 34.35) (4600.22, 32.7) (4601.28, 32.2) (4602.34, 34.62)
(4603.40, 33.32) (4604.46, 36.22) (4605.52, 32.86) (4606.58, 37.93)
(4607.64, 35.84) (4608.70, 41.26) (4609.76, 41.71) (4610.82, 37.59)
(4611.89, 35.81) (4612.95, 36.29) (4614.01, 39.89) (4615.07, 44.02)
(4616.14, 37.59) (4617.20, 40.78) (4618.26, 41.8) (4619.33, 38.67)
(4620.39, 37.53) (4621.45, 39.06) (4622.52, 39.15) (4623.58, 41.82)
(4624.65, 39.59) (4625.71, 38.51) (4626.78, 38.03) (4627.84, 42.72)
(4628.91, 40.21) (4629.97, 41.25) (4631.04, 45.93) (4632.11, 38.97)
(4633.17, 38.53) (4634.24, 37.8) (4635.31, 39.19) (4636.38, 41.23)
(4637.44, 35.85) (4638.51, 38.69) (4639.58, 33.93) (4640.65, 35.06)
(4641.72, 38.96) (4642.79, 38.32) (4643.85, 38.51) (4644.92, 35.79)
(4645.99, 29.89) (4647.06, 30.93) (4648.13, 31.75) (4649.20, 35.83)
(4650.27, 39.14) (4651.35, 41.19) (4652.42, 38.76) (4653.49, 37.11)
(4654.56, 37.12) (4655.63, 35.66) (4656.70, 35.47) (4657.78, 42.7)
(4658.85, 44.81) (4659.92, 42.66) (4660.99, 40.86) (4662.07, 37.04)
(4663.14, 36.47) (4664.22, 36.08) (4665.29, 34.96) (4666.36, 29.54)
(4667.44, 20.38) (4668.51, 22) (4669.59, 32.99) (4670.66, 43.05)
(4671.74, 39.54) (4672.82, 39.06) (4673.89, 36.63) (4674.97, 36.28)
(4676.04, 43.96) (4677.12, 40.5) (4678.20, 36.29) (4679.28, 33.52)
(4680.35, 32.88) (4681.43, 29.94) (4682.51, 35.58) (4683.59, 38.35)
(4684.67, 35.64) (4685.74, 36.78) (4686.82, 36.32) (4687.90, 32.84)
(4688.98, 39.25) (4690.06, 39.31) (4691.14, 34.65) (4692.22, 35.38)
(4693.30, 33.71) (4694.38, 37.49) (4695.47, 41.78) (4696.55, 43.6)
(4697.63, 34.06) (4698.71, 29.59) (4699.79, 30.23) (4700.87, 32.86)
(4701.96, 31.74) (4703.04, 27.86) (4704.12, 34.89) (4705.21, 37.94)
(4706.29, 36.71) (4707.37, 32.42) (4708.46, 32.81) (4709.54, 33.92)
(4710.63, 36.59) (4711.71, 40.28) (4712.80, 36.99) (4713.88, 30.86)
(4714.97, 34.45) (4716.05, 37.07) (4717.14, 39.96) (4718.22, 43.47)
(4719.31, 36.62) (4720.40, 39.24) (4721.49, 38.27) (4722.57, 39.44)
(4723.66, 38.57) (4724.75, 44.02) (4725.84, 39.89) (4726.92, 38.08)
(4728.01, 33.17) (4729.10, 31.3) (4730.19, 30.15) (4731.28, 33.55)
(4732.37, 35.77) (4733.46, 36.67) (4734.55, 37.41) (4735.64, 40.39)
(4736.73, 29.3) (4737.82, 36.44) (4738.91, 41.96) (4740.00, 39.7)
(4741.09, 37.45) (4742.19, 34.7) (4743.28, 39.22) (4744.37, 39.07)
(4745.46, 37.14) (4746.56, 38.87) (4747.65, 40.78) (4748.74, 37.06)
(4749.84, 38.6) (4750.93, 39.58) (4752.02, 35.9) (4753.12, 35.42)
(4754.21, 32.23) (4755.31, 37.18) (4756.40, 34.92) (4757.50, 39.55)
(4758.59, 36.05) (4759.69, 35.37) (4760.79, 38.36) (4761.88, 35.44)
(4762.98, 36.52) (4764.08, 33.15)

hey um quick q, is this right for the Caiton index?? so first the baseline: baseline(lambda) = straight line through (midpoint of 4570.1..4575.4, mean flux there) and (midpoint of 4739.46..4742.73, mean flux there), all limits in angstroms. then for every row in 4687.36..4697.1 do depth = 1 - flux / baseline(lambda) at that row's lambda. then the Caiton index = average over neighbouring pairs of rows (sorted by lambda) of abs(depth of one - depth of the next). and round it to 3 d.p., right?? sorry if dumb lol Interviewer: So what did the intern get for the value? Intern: 0.079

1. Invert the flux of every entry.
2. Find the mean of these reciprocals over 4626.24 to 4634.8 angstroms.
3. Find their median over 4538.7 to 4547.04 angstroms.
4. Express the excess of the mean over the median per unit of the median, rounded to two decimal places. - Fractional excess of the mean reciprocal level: -0.17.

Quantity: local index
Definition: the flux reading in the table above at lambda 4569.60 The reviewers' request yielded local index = 39.96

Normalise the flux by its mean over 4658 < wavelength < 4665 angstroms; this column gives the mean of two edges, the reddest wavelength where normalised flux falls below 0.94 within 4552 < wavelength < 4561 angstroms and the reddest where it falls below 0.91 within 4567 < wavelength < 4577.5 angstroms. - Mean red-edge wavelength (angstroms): 4565.4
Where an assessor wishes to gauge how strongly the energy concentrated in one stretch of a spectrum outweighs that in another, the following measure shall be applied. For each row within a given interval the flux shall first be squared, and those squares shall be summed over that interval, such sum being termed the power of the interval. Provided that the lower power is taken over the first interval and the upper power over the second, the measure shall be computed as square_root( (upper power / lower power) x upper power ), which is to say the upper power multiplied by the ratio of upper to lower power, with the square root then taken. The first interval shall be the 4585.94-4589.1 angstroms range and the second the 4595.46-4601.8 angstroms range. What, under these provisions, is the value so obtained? 99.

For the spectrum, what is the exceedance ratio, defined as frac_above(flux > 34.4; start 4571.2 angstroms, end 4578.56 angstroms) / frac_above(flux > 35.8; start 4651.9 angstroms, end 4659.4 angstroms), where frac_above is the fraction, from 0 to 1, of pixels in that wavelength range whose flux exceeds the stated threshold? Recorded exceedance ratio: 1.2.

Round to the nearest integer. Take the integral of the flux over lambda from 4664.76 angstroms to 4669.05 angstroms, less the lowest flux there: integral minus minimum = 94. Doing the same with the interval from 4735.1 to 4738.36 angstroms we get 86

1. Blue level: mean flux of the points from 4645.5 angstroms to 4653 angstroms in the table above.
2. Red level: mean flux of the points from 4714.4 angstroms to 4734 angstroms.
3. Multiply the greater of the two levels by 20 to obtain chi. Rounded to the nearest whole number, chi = 744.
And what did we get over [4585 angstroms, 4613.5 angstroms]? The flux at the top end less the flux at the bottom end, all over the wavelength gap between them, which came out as 0.09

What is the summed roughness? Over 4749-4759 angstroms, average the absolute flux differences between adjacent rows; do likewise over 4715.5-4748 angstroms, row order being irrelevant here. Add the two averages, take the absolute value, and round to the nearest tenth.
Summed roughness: 6.1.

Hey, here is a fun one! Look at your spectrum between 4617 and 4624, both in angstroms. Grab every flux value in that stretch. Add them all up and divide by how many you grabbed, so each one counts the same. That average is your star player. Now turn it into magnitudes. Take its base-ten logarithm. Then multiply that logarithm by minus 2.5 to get -4.00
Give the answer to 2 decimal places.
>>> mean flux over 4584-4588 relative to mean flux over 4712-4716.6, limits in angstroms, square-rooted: 1.02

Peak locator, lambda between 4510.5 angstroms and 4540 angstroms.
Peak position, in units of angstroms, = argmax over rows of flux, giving 4521.46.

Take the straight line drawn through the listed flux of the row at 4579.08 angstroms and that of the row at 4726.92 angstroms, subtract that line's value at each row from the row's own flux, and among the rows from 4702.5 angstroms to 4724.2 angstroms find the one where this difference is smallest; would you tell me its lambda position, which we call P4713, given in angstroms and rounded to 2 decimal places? 4703.04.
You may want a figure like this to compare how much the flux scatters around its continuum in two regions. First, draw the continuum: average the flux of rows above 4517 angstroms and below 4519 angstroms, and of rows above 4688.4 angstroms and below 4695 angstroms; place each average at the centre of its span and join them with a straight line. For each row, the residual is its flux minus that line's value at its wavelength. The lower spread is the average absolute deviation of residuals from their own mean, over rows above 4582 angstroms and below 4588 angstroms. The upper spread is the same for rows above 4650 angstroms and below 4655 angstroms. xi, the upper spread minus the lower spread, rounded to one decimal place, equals -1.0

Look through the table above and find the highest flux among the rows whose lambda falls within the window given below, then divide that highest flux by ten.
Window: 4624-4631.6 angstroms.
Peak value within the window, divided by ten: 4.6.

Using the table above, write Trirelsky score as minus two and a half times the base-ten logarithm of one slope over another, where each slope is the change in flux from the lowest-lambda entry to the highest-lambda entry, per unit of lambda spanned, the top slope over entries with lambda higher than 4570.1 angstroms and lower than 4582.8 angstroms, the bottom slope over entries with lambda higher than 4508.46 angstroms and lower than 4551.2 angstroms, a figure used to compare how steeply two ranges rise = -4.6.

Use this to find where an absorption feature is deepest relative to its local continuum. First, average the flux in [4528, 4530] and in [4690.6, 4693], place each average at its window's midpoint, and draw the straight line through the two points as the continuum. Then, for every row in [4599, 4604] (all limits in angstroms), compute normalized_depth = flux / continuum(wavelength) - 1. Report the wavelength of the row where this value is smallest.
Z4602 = 4601.28 angstroms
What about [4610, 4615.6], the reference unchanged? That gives 4611.89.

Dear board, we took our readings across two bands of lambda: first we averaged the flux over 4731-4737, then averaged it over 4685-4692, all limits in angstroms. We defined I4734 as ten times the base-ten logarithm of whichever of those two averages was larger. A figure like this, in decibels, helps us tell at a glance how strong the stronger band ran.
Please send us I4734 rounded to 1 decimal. 15.6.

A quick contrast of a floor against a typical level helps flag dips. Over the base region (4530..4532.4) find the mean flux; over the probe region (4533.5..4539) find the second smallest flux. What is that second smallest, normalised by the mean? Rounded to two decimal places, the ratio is 0.75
